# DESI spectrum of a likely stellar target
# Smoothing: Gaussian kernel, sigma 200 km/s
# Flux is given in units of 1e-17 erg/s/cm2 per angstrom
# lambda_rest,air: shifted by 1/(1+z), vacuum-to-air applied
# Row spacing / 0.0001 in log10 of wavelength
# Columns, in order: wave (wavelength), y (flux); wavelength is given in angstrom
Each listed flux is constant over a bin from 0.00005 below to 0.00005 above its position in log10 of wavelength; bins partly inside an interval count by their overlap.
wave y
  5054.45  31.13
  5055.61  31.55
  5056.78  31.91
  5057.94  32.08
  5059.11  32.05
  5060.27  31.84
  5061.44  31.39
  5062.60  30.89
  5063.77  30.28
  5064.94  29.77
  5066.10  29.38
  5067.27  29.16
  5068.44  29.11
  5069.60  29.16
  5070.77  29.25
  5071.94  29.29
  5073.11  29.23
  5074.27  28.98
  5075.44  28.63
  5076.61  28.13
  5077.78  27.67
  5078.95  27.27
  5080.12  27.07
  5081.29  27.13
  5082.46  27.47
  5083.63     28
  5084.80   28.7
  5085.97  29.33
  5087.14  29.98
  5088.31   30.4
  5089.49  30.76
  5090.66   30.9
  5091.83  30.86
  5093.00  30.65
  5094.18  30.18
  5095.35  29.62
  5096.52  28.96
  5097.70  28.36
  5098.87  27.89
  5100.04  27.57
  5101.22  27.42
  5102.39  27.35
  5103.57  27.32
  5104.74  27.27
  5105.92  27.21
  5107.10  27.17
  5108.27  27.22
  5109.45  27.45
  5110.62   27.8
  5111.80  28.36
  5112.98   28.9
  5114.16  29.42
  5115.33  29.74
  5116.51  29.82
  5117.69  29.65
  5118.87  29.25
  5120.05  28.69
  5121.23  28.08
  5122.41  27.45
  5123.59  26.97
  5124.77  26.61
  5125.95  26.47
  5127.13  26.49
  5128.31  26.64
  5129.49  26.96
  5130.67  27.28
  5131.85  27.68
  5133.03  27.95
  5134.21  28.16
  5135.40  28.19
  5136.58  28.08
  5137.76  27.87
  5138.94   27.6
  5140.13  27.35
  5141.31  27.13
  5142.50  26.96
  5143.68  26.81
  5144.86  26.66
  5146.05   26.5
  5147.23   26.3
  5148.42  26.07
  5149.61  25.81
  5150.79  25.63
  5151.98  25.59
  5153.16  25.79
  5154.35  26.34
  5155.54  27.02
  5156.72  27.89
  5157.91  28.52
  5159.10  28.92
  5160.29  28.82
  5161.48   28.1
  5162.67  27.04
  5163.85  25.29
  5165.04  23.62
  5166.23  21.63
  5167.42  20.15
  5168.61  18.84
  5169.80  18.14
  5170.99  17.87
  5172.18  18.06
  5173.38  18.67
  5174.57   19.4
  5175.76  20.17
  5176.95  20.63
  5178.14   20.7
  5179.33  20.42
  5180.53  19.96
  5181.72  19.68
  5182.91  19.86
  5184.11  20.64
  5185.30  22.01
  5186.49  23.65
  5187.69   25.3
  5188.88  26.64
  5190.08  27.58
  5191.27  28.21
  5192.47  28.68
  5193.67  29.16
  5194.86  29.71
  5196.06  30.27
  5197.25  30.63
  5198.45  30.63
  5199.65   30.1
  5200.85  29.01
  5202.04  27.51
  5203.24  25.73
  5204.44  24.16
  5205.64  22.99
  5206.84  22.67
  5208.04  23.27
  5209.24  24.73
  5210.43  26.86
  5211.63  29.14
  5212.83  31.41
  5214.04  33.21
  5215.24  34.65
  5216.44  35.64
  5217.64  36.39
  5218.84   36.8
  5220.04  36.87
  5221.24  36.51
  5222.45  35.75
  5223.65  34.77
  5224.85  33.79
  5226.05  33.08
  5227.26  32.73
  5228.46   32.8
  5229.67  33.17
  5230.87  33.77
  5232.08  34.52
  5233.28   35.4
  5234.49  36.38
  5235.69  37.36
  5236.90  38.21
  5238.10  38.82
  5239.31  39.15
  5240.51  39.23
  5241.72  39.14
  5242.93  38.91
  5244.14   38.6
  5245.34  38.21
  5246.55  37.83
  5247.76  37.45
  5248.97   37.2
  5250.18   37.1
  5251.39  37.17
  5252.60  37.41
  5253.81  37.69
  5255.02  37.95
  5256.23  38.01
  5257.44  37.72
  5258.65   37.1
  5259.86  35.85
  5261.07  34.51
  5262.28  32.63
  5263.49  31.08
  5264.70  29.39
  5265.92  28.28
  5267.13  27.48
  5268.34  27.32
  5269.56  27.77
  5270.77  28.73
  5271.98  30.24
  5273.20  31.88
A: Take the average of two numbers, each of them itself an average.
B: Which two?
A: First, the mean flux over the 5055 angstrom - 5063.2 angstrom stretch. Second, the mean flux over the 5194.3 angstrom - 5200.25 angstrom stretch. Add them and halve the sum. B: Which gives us 31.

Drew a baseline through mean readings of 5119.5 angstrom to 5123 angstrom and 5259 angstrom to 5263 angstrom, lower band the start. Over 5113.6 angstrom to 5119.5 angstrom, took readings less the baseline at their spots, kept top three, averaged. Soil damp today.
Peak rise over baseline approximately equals 1.9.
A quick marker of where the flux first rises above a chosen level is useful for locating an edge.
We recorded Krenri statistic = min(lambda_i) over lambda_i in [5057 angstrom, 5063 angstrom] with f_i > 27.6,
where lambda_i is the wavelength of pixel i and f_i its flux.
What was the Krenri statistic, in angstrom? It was 5057.94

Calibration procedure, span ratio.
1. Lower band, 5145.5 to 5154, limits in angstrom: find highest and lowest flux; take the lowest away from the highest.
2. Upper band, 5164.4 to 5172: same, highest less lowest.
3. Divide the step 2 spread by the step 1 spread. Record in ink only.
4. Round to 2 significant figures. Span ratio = 6.3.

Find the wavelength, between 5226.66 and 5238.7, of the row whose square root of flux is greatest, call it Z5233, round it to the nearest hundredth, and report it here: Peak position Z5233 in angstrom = 5238.10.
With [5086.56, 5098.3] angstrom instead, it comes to 5090.66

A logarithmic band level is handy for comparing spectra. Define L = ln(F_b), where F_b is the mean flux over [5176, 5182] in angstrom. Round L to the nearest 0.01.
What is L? 3.01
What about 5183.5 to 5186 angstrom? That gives 3.06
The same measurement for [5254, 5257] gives 3.64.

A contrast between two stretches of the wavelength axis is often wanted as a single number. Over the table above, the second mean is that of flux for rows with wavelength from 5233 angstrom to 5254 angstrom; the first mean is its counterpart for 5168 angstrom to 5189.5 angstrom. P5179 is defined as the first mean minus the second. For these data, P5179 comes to -17.3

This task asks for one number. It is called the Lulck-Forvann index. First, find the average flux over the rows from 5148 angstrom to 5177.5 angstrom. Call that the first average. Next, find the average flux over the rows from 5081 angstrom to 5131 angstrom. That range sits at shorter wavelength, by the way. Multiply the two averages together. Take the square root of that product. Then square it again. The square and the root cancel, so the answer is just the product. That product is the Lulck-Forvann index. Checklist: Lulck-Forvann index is 674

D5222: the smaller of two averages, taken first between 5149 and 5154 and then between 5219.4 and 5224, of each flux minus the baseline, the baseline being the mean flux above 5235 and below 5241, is -12.8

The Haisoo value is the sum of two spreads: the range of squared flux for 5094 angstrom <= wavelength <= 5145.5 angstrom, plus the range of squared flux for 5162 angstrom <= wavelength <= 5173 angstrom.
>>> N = 622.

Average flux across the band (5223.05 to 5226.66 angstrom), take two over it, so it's 0.0590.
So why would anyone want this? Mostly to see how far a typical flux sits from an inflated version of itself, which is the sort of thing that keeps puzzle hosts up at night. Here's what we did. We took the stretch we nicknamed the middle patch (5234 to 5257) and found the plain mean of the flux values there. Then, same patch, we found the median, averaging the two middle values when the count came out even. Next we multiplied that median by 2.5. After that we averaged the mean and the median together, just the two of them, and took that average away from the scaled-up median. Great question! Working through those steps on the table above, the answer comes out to 57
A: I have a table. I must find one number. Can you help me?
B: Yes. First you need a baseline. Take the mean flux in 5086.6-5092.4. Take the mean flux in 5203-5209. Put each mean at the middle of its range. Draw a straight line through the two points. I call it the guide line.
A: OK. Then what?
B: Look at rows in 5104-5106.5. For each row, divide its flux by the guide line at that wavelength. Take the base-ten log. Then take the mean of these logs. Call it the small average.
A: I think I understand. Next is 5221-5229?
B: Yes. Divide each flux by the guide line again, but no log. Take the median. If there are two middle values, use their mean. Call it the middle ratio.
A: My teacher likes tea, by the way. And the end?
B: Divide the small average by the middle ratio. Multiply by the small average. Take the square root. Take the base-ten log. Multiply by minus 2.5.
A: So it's 3.8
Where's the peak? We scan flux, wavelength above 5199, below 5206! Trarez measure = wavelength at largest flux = 5199.65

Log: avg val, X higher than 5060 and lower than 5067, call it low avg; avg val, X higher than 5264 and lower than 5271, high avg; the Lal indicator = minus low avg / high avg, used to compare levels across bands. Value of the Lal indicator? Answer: -1.1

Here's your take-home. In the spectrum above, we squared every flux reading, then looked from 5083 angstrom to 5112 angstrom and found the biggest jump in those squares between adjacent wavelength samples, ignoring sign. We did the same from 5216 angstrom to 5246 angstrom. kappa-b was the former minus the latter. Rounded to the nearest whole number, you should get -33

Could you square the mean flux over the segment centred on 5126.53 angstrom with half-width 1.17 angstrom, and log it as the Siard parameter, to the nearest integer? 701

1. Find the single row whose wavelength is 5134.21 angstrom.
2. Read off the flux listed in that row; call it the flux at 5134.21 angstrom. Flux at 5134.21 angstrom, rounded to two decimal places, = 28.16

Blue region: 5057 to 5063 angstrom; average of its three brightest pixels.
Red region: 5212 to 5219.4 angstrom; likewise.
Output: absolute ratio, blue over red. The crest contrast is 0.88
